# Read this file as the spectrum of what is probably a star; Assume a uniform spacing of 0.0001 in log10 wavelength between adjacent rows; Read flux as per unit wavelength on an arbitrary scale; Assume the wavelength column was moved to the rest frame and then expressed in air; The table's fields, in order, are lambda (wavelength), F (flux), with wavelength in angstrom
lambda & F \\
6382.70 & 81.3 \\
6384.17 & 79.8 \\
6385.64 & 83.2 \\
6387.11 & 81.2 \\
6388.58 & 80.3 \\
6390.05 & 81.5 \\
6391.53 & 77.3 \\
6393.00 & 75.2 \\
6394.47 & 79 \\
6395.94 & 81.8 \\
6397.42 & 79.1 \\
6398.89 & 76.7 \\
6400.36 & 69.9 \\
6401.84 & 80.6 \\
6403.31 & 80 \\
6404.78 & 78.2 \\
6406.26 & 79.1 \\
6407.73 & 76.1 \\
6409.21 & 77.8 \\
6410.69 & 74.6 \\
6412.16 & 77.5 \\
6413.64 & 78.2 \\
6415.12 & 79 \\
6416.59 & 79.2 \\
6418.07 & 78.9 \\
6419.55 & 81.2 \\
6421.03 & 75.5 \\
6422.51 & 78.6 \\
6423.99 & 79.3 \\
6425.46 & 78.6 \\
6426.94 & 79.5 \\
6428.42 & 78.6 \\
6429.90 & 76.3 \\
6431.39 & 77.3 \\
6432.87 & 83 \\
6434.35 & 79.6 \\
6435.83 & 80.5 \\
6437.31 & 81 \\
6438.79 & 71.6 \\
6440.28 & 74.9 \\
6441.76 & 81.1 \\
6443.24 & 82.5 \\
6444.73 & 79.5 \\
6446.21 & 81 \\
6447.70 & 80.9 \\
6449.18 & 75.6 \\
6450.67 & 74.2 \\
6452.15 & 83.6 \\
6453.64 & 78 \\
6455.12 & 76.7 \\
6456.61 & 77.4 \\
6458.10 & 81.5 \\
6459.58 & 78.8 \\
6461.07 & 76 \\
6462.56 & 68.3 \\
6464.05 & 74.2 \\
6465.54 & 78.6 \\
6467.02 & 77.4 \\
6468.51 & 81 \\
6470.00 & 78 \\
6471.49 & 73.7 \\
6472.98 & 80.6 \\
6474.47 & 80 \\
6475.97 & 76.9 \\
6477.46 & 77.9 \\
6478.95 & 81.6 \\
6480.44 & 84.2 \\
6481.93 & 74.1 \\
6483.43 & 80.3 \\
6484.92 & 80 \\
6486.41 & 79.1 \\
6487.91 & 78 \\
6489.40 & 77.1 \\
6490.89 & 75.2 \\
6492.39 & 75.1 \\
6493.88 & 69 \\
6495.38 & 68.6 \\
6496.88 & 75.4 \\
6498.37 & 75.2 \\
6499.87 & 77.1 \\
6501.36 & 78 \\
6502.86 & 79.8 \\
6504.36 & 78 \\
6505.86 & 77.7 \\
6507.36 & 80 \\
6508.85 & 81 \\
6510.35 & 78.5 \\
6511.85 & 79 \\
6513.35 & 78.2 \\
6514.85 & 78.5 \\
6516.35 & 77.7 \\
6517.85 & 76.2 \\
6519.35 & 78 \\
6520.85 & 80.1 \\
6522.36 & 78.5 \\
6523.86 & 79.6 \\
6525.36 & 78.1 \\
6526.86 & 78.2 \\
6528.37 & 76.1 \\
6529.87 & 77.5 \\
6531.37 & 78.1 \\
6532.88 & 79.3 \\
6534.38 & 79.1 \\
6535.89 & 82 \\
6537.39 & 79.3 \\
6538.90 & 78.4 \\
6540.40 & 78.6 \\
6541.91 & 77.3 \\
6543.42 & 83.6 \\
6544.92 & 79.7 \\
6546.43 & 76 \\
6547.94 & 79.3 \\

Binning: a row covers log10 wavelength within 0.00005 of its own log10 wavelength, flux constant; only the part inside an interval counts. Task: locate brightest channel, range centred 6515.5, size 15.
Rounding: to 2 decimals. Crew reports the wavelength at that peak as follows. 6508.85 angstrom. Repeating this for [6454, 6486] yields 6480.44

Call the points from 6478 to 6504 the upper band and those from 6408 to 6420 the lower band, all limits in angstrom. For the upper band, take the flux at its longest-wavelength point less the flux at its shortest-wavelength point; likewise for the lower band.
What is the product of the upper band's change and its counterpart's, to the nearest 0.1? -6.1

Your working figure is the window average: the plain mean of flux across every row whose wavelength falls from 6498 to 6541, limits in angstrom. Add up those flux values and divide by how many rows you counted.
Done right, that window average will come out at 78.5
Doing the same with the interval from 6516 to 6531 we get 78.0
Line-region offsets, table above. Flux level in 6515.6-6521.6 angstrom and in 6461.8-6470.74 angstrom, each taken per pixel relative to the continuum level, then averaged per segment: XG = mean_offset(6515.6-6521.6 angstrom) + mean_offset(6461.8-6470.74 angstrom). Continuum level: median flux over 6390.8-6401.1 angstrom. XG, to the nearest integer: 0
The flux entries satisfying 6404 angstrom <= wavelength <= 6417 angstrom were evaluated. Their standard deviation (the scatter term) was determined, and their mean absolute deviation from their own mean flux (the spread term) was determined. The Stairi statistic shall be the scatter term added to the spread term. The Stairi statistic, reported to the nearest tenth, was 2.6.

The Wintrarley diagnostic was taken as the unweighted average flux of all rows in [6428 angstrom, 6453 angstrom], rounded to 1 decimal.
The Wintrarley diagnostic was 78.9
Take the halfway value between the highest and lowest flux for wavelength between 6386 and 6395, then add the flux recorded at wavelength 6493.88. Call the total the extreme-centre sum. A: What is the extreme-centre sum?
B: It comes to 147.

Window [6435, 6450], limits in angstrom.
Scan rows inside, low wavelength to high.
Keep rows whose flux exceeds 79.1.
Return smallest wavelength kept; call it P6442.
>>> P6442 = 6435.83 angstrom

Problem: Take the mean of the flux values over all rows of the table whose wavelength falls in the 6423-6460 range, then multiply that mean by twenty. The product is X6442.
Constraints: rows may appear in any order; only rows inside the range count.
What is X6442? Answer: 1577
